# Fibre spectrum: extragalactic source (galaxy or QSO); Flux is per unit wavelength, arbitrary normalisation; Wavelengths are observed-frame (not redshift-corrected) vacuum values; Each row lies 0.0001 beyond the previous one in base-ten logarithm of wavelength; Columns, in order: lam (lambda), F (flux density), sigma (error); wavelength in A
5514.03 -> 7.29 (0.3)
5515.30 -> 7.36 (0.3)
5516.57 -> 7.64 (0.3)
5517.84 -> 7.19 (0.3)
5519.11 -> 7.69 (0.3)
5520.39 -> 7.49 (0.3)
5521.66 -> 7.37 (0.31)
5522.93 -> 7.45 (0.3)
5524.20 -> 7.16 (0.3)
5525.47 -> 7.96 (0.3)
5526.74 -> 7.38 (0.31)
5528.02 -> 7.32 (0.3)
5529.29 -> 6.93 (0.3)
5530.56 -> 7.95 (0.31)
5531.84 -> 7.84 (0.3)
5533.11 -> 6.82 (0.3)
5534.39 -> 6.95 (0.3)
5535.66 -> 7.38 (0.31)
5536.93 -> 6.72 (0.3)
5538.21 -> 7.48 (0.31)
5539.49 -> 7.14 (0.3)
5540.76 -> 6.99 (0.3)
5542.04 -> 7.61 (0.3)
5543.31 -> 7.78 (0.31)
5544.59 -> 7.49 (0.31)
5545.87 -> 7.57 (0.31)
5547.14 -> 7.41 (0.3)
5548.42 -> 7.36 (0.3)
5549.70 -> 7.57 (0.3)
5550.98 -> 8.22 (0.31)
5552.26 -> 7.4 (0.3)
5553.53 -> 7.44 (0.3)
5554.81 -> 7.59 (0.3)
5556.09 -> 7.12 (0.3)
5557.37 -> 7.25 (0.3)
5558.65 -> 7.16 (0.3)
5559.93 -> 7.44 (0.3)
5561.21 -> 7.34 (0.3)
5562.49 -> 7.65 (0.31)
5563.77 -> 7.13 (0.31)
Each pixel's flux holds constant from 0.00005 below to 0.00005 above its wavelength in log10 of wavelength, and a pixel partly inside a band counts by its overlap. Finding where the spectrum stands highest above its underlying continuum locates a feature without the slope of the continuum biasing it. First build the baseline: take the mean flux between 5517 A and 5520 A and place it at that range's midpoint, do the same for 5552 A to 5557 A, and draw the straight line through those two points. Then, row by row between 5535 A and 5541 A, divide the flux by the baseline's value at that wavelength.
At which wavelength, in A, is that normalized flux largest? 5538.21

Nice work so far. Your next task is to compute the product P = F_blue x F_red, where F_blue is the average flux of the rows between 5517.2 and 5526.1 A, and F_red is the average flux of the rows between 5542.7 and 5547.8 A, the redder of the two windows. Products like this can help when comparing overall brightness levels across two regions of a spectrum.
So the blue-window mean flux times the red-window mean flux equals 56.5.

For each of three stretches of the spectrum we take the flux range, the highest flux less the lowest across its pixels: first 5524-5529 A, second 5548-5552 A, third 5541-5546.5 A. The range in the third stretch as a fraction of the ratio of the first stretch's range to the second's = 0.31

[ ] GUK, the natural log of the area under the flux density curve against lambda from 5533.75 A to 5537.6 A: 3.3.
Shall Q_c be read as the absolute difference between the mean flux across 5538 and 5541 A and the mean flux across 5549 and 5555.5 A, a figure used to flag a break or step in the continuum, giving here 0.44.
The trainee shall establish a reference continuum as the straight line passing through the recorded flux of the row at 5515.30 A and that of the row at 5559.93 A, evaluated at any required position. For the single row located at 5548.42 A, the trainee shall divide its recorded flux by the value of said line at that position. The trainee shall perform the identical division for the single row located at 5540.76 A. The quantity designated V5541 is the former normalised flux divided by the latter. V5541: 1.05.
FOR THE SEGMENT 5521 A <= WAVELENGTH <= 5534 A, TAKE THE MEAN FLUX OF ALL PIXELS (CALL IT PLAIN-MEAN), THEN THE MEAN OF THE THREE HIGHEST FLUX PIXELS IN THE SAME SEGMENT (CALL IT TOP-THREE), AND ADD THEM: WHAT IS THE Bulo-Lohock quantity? 15.3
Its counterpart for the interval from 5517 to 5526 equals 15.2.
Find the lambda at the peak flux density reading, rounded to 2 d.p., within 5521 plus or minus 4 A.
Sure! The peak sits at 5519.11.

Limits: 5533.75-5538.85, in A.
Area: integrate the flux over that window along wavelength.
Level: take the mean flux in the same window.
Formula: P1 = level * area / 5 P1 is 51.9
